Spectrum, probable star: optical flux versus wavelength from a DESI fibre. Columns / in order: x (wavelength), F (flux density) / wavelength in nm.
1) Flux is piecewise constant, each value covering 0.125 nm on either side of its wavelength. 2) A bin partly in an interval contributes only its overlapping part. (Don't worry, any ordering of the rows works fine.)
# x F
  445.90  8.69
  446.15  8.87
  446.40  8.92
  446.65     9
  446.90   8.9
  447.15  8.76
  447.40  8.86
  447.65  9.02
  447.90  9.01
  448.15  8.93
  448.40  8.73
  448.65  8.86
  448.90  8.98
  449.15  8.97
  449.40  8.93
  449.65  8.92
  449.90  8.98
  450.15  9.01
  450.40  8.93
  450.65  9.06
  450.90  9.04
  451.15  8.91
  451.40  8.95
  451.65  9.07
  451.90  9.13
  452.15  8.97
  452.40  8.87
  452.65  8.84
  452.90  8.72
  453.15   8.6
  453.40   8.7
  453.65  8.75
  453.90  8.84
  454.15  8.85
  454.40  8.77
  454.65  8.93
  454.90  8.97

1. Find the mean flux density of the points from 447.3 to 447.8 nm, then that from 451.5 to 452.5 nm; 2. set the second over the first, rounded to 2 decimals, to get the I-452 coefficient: 1.01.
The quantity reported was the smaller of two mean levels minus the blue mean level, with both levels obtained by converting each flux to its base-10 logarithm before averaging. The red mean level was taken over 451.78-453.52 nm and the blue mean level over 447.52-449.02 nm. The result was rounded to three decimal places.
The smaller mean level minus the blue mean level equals -0.004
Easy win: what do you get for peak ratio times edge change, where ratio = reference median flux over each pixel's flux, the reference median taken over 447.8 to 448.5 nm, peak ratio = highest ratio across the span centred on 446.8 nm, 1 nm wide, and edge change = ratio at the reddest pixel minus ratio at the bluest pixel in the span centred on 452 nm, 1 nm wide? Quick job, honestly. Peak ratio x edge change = 0.023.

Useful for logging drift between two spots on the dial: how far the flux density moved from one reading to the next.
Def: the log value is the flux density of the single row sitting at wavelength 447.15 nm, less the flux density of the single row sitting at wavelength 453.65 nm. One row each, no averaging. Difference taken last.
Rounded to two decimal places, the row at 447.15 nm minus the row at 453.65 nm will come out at 0.01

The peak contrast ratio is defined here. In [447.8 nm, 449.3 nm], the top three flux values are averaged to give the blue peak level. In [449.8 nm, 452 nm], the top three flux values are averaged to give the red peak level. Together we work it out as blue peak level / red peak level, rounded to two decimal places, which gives 0.99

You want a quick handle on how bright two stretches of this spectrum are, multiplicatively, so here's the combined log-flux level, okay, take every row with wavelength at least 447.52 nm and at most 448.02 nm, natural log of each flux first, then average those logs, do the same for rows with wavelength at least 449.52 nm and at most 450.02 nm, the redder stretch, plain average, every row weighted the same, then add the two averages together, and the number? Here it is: 4.39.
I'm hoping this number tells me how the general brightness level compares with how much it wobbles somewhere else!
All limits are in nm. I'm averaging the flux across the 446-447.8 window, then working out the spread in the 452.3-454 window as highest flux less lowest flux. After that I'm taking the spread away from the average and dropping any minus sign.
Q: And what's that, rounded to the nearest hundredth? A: 8.63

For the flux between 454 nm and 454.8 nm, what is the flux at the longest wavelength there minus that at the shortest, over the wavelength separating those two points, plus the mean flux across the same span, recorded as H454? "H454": 9.01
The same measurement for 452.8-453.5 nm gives 8.63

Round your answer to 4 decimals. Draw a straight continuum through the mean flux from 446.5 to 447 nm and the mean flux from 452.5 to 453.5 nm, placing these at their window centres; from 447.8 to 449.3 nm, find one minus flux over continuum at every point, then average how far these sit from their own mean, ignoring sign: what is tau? 0.0089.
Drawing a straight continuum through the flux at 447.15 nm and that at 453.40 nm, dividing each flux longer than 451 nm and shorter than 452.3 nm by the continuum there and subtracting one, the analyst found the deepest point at 451.15 nm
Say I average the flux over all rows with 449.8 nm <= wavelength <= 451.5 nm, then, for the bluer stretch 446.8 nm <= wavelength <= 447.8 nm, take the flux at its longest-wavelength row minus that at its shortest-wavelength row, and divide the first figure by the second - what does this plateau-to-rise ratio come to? 75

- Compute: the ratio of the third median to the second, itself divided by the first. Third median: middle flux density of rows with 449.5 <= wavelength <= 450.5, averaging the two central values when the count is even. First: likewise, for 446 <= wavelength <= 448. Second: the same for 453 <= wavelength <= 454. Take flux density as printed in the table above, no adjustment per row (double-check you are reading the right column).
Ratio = 0.115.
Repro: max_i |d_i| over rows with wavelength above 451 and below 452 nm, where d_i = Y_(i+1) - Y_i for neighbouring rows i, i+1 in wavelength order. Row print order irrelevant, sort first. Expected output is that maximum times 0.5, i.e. 0.060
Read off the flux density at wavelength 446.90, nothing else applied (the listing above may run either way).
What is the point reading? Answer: 8.9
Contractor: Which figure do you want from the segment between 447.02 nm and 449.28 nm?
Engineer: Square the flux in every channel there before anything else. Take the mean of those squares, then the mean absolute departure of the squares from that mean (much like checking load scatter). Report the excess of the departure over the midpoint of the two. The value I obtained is -38.8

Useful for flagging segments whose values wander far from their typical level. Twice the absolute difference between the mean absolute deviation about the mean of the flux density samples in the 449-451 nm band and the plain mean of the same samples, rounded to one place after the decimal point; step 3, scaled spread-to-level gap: 17.9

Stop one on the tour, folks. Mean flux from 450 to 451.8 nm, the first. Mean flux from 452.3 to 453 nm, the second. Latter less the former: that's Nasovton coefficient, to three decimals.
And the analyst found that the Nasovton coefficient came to -0.186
